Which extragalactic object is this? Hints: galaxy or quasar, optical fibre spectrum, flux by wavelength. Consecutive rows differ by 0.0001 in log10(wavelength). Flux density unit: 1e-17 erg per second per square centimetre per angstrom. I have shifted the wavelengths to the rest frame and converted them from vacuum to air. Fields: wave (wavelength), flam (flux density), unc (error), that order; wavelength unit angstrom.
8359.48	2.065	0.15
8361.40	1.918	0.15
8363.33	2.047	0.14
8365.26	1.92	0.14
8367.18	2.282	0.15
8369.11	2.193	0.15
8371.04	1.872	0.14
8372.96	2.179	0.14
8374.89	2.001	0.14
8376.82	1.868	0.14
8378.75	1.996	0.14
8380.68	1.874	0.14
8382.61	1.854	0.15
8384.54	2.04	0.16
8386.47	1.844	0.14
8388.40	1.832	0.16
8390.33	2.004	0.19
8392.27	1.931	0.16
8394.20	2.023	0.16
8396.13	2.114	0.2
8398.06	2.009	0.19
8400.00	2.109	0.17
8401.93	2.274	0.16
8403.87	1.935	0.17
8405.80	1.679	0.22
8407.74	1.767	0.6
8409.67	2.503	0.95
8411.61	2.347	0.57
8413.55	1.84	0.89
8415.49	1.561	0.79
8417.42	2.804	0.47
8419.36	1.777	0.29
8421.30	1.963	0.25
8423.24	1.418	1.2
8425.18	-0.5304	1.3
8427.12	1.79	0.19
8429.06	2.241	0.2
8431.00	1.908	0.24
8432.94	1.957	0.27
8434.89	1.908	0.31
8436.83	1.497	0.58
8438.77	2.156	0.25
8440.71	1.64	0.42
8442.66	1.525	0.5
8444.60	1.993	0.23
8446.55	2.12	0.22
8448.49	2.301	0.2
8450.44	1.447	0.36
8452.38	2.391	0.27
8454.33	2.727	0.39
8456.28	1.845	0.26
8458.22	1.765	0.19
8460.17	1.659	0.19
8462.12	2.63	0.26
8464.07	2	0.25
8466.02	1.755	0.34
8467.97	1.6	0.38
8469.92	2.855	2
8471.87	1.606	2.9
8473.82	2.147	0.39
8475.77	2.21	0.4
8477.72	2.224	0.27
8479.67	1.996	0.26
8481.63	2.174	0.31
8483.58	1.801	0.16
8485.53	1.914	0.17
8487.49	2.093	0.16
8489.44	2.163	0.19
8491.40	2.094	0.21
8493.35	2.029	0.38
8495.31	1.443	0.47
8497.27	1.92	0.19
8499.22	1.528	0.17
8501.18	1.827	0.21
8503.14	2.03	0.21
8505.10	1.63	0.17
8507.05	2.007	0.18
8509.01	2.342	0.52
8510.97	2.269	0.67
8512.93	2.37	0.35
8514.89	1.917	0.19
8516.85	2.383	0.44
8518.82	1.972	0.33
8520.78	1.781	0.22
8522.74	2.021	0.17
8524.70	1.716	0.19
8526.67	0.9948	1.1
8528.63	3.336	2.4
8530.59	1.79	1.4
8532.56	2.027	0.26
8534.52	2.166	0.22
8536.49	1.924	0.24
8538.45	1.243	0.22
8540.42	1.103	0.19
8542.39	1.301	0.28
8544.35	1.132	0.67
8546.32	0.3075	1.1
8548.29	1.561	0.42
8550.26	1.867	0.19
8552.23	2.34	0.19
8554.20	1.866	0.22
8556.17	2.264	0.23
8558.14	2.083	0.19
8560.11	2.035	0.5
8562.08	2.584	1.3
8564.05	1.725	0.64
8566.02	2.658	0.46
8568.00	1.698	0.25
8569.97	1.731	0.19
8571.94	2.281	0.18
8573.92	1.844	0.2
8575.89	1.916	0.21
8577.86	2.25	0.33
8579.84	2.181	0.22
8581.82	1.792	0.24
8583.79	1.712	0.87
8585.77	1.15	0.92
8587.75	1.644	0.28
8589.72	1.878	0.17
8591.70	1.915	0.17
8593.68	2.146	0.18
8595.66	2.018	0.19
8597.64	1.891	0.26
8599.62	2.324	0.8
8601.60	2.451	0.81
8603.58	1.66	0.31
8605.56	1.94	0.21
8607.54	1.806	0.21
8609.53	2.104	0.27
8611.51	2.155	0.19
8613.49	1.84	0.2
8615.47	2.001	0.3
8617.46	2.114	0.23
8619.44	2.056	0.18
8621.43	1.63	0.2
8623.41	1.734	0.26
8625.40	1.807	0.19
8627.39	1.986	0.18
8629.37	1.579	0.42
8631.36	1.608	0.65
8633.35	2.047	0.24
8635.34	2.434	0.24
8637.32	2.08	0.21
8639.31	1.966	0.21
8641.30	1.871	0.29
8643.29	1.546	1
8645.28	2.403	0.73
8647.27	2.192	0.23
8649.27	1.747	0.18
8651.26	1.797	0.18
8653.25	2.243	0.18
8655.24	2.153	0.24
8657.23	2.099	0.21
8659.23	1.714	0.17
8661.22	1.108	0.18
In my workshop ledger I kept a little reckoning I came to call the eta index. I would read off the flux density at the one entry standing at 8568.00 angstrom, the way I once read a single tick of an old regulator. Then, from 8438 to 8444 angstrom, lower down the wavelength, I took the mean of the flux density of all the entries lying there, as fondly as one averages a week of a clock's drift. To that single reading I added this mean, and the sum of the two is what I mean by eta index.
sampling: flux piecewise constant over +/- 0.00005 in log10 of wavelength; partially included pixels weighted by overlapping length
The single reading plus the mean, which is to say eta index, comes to 3.47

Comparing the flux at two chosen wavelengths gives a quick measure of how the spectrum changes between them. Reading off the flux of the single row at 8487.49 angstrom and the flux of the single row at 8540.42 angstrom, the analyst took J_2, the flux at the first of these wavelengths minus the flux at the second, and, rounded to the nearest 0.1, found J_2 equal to 1.0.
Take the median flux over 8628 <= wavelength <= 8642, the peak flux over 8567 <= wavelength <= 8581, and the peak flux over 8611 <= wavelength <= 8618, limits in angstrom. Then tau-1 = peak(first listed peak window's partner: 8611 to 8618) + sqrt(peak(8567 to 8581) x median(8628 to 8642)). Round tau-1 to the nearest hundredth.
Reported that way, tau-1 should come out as 4.27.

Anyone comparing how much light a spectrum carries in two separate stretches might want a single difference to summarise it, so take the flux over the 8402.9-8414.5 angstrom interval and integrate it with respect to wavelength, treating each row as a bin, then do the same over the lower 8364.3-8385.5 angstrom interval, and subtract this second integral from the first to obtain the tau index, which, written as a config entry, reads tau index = -19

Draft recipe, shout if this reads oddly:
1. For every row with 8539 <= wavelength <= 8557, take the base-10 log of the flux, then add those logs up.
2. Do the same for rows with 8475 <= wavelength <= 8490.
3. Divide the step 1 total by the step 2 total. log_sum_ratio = 0.46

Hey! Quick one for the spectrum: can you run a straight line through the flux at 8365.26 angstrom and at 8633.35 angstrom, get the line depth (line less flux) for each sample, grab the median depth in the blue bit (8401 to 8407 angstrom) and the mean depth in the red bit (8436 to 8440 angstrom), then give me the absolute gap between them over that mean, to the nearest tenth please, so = 1.0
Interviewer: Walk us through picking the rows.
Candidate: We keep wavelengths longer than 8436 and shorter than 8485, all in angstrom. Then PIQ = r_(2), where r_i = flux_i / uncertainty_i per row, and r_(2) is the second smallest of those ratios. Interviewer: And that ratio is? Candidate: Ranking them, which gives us 1.4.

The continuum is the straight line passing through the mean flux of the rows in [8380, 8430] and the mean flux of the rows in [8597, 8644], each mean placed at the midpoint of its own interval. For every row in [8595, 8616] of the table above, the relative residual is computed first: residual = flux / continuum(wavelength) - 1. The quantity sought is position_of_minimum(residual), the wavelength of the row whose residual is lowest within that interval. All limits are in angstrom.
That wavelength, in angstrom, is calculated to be 8603.58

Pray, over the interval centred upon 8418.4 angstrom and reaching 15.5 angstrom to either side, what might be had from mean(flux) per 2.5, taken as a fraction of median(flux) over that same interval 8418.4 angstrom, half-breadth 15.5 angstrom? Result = 0.386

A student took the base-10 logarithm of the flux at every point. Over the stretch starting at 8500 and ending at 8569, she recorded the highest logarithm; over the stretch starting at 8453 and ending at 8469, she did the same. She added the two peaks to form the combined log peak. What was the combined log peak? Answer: 0.96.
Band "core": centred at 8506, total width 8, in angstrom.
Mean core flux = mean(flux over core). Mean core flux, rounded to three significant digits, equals 2.00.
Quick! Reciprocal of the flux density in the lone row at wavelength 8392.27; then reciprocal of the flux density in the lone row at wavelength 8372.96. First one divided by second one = 1.13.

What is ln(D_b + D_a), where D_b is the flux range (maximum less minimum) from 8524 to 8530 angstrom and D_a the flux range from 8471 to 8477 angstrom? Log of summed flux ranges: 1.1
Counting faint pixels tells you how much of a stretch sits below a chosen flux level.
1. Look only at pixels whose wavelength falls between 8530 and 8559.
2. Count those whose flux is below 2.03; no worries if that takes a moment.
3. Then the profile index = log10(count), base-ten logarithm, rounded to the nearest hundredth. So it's 1.04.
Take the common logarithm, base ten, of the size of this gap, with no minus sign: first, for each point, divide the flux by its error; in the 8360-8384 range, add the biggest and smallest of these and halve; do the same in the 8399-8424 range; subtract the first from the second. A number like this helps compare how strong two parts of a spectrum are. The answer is 0.8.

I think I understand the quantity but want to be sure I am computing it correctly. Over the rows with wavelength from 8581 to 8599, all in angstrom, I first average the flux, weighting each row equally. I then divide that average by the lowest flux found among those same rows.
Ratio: 1.6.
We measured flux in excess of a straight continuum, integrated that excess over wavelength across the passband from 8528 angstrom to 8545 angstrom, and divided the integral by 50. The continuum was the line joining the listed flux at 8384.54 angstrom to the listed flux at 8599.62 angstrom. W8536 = -0.163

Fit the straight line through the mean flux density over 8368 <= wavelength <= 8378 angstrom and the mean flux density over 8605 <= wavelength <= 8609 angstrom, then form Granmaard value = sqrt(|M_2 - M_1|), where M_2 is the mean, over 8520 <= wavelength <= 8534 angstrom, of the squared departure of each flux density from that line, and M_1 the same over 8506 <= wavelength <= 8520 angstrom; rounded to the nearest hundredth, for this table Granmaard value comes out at 0.57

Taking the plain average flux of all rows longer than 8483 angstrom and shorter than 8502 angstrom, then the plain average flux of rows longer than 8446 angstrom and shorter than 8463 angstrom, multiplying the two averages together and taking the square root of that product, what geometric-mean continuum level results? 1.99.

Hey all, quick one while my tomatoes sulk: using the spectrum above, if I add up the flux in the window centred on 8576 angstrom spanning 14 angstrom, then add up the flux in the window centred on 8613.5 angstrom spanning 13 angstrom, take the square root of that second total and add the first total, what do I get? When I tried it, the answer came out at 17.7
